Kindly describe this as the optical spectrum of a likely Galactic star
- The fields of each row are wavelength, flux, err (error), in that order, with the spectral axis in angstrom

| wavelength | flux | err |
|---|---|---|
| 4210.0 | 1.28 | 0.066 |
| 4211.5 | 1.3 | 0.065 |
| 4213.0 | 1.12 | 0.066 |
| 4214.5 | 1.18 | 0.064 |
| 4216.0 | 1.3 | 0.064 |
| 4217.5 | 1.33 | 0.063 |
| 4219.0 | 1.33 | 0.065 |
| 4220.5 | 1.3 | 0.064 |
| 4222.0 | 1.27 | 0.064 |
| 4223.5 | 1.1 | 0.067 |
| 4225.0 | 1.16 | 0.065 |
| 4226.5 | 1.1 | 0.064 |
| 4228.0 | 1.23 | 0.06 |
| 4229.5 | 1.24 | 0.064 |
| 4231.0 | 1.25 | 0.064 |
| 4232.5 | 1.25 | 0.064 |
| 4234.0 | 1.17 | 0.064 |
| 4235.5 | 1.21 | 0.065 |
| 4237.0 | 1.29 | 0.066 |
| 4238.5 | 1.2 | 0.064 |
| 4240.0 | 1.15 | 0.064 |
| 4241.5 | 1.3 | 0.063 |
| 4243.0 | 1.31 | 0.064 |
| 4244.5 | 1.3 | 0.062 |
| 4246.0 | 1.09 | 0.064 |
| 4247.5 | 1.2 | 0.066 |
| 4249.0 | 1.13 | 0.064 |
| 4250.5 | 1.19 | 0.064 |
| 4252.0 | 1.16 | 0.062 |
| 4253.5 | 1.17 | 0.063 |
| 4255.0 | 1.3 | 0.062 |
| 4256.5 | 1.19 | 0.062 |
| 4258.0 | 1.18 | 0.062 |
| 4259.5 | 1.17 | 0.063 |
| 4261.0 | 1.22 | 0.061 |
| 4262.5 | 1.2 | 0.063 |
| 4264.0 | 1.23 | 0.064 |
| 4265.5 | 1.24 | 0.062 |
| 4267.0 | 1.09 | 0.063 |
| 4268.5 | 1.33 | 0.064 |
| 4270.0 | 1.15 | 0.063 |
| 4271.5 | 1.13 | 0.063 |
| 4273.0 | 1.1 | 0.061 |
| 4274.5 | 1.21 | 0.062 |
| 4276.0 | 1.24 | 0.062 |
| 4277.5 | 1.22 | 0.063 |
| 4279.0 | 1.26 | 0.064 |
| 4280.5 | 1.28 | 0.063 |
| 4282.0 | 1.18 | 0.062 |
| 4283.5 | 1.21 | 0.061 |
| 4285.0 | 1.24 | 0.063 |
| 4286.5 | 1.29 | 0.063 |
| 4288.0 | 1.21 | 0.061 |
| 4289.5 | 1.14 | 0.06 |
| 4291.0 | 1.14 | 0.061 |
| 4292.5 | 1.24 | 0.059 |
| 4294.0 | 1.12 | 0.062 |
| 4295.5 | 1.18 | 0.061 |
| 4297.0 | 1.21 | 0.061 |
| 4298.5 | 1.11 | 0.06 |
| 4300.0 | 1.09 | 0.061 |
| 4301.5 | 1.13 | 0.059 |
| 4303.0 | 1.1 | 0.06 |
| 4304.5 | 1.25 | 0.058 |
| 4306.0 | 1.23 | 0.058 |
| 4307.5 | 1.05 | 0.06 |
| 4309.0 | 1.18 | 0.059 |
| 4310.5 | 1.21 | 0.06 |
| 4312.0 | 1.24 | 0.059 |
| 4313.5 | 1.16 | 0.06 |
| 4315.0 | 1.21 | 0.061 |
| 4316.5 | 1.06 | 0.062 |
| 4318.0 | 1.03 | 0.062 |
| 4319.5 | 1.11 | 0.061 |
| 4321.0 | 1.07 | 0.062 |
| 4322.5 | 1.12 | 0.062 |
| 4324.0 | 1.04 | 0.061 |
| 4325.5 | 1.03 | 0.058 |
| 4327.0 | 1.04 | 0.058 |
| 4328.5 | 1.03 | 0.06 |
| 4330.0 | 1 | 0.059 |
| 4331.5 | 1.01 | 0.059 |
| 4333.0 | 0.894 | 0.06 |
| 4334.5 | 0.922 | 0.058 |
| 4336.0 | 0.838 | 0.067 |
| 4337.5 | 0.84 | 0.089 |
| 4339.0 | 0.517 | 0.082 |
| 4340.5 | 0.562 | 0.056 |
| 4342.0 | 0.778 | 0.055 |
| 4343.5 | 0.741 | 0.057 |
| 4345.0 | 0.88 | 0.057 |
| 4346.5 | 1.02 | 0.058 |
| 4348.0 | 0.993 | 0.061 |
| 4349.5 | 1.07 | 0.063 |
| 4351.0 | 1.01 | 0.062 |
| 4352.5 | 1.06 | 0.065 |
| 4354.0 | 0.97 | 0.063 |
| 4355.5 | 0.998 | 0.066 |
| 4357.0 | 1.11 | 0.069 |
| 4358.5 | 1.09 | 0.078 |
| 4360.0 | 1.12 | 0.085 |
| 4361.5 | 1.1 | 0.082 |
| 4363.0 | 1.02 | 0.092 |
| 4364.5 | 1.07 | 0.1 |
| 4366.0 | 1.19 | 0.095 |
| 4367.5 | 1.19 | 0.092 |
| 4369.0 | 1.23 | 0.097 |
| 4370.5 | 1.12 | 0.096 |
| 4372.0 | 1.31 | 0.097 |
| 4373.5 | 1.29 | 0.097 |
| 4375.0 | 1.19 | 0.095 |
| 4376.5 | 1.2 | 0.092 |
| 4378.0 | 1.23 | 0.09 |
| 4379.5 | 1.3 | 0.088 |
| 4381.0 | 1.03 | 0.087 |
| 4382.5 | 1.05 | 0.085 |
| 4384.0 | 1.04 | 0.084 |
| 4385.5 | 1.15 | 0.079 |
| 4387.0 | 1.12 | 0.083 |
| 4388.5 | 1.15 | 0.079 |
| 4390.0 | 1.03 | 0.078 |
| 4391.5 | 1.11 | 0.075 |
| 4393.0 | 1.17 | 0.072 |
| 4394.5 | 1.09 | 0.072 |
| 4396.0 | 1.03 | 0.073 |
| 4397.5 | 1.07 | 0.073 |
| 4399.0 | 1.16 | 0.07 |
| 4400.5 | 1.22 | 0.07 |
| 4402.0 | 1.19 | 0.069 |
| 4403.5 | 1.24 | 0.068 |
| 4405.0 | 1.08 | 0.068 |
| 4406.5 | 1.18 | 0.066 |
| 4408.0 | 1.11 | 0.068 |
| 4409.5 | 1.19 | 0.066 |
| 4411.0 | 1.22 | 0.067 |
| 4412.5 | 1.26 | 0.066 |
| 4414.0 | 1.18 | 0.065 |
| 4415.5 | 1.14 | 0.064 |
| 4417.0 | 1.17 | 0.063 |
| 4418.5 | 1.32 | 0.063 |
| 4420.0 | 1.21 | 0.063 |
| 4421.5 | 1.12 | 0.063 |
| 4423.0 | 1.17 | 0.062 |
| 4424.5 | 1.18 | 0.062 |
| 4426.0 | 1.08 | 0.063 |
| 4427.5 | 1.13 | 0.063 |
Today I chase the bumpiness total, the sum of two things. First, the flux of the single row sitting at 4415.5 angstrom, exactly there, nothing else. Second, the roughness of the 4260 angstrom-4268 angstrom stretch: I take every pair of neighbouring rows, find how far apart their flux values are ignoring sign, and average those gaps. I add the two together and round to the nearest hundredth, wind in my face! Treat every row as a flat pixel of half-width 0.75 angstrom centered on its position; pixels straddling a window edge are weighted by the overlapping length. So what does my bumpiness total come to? 1.19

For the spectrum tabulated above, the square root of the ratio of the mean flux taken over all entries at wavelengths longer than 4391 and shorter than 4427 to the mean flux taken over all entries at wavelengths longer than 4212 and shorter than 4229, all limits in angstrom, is 0.98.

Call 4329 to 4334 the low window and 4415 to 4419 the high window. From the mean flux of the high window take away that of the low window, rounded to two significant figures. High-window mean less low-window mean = 0.24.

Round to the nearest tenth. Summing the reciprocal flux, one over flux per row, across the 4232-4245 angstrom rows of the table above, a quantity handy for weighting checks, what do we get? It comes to 7.3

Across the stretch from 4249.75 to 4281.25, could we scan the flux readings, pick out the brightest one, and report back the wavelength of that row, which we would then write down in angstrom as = 4268.5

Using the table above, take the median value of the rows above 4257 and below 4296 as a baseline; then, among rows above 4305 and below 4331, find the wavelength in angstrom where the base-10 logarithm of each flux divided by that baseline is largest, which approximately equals 4312.0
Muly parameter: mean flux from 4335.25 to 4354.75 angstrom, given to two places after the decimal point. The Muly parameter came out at 0.87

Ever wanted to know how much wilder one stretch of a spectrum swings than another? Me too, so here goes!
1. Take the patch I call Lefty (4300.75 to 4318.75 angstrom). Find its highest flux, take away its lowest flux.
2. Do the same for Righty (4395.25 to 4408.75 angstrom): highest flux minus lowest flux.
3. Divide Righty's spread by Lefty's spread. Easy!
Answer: 1.0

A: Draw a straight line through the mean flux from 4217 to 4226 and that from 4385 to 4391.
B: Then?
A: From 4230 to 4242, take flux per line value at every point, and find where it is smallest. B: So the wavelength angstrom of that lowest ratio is 4240.0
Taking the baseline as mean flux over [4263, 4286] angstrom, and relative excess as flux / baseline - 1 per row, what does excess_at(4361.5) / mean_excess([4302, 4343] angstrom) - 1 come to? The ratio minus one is 0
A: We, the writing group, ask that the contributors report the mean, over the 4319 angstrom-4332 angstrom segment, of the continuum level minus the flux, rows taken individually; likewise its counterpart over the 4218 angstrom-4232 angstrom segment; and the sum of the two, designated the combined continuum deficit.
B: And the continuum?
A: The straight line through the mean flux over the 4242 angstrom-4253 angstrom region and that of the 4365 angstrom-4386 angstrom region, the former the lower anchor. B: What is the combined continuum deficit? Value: 0.117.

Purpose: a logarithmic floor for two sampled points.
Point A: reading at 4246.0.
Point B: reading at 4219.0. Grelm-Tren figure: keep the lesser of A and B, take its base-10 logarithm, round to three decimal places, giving 0.037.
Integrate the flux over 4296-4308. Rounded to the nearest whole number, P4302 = 14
